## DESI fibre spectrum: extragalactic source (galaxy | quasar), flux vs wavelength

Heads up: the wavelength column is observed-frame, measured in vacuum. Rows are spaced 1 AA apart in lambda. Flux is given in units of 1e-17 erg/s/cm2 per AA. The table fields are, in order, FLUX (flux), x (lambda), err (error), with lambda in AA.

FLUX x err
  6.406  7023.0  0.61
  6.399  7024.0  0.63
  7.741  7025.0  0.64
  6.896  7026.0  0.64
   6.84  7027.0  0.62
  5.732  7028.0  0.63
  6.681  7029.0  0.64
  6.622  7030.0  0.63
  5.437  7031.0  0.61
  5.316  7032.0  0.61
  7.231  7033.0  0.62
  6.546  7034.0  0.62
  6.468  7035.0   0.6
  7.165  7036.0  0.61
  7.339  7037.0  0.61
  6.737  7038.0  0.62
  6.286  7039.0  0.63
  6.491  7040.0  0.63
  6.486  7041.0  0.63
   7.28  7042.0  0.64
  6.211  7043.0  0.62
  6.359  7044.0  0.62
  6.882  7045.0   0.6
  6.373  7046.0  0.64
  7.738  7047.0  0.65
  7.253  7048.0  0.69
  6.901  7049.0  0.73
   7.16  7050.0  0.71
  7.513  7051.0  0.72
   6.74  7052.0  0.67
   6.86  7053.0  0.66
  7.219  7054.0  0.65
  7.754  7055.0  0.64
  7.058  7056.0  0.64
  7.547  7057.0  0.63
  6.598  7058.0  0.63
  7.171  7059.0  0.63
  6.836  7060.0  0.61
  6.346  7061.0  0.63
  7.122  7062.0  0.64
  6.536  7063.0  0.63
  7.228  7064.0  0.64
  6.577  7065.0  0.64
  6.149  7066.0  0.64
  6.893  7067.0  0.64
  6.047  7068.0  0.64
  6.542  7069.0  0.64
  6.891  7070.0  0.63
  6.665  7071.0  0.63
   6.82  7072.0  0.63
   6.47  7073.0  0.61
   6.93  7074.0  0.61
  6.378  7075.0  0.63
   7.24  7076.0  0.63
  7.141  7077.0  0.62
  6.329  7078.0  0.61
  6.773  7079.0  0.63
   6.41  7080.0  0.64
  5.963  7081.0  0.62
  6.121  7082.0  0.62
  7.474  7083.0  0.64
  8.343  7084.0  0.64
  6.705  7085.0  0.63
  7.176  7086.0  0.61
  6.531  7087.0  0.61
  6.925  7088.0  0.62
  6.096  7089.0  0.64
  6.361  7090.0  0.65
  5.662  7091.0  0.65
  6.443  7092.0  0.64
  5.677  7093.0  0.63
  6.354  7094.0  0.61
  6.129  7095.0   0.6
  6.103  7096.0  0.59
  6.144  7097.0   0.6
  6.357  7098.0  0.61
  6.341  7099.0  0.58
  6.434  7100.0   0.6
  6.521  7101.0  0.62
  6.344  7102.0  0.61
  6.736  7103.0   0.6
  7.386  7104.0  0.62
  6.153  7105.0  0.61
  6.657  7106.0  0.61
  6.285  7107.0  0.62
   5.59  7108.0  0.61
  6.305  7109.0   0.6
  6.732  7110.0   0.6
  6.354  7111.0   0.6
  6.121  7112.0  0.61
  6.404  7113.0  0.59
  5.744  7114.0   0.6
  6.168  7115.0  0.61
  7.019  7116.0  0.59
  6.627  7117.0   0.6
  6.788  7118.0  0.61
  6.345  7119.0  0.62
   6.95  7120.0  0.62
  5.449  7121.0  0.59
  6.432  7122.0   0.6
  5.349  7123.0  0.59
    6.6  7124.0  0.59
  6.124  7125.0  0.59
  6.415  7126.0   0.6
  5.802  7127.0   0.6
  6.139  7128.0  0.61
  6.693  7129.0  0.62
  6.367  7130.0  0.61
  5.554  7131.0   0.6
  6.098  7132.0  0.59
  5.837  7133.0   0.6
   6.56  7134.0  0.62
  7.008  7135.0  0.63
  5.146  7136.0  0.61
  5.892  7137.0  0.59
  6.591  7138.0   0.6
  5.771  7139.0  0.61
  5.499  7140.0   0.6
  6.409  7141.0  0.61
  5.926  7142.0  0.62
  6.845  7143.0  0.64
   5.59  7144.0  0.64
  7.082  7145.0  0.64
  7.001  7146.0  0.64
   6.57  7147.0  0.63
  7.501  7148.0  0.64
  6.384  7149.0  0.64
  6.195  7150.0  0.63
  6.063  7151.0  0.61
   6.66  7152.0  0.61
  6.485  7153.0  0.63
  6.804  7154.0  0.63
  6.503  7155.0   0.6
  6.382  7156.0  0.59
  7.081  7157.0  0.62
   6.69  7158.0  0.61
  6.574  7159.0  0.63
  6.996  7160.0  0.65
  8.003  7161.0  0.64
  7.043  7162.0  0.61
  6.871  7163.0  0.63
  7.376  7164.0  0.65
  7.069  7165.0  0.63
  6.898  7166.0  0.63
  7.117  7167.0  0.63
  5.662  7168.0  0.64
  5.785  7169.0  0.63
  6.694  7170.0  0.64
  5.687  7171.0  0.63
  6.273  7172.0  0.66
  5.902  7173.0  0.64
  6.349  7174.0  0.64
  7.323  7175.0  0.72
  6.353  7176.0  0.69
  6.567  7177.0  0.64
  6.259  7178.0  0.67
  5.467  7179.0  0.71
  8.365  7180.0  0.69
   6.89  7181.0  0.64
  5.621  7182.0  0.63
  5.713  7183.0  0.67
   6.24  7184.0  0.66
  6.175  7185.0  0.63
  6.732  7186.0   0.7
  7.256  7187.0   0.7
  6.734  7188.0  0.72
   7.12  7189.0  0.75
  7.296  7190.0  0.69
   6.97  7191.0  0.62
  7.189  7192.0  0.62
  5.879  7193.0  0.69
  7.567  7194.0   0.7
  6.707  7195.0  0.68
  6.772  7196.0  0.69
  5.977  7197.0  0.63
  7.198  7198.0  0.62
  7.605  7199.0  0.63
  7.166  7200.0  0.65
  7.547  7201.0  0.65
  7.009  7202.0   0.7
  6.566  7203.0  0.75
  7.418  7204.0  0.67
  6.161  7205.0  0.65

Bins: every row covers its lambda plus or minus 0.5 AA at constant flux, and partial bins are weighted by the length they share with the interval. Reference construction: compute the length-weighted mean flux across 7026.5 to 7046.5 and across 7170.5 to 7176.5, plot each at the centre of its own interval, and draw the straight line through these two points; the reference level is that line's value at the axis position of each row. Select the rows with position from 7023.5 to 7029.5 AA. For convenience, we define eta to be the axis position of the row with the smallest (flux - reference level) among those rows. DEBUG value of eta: 7028.0 AA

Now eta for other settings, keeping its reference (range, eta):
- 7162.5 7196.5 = 7179.0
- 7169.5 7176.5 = 7171.0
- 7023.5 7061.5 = 7032.0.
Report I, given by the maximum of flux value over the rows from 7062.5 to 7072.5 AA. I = 7.228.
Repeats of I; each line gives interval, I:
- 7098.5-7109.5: 7.386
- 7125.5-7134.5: 6.693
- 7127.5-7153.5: 7.501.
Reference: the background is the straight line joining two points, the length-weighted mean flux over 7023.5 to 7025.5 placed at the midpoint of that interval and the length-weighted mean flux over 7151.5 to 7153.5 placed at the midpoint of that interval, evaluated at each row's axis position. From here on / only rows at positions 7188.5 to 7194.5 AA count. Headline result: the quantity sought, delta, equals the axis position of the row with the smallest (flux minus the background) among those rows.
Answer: 7193.0 AA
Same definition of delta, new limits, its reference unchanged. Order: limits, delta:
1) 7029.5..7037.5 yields 7032.0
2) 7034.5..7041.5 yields 7039.0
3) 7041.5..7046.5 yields 7043.0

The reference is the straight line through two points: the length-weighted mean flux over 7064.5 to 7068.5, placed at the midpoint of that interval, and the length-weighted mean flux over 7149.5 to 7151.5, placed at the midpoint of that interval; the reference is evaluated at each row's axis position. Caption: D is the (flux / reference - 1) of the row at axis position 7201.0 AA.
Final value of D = 0.27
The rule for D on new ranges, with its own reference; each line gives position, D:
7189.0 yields 0.19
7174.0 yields 0.05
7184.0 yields 0.04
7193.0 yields -0.02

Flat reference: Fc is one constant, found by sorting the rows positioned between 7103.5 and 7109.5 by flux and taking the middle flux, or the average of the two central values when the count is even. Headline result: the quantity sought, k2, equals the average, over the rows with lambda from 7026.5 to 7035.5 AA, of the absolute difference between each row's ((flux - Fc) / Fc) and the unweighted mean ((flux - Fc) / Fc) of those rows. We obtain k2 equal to 0.09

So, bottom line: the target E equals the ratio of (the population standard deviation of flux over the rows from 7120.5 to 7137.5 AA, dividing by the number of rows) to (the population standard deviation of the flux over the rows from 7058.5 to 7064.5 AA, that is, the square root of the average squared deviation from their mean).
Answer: 1.51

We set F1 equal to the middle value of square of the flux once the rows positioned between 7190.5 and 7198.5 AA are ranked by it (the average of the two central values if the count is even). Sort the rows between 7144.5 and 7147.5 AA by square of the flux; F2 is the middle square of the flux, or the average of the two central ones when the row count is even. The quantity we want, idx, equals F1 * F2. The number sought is 2314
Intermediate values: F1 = 47.2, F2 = 49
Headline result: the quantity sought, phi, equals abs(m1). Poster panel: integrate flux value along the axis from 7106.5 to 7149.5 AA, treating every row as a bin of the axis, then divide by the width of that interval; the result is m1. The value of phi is 6.28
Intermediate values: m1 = 6.28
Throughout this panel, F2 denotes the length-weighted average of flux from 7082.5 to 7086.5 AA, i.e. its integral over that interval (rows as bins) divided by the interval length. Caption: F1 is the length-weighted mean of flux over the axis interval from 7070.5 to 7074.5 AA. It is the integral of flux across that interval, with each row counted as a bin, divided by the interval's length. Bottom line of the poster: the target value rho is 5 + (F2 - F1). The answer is 5.7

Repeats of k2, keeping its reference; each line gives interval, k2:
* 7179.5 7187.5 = 0.11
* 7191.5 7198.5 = 0.08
